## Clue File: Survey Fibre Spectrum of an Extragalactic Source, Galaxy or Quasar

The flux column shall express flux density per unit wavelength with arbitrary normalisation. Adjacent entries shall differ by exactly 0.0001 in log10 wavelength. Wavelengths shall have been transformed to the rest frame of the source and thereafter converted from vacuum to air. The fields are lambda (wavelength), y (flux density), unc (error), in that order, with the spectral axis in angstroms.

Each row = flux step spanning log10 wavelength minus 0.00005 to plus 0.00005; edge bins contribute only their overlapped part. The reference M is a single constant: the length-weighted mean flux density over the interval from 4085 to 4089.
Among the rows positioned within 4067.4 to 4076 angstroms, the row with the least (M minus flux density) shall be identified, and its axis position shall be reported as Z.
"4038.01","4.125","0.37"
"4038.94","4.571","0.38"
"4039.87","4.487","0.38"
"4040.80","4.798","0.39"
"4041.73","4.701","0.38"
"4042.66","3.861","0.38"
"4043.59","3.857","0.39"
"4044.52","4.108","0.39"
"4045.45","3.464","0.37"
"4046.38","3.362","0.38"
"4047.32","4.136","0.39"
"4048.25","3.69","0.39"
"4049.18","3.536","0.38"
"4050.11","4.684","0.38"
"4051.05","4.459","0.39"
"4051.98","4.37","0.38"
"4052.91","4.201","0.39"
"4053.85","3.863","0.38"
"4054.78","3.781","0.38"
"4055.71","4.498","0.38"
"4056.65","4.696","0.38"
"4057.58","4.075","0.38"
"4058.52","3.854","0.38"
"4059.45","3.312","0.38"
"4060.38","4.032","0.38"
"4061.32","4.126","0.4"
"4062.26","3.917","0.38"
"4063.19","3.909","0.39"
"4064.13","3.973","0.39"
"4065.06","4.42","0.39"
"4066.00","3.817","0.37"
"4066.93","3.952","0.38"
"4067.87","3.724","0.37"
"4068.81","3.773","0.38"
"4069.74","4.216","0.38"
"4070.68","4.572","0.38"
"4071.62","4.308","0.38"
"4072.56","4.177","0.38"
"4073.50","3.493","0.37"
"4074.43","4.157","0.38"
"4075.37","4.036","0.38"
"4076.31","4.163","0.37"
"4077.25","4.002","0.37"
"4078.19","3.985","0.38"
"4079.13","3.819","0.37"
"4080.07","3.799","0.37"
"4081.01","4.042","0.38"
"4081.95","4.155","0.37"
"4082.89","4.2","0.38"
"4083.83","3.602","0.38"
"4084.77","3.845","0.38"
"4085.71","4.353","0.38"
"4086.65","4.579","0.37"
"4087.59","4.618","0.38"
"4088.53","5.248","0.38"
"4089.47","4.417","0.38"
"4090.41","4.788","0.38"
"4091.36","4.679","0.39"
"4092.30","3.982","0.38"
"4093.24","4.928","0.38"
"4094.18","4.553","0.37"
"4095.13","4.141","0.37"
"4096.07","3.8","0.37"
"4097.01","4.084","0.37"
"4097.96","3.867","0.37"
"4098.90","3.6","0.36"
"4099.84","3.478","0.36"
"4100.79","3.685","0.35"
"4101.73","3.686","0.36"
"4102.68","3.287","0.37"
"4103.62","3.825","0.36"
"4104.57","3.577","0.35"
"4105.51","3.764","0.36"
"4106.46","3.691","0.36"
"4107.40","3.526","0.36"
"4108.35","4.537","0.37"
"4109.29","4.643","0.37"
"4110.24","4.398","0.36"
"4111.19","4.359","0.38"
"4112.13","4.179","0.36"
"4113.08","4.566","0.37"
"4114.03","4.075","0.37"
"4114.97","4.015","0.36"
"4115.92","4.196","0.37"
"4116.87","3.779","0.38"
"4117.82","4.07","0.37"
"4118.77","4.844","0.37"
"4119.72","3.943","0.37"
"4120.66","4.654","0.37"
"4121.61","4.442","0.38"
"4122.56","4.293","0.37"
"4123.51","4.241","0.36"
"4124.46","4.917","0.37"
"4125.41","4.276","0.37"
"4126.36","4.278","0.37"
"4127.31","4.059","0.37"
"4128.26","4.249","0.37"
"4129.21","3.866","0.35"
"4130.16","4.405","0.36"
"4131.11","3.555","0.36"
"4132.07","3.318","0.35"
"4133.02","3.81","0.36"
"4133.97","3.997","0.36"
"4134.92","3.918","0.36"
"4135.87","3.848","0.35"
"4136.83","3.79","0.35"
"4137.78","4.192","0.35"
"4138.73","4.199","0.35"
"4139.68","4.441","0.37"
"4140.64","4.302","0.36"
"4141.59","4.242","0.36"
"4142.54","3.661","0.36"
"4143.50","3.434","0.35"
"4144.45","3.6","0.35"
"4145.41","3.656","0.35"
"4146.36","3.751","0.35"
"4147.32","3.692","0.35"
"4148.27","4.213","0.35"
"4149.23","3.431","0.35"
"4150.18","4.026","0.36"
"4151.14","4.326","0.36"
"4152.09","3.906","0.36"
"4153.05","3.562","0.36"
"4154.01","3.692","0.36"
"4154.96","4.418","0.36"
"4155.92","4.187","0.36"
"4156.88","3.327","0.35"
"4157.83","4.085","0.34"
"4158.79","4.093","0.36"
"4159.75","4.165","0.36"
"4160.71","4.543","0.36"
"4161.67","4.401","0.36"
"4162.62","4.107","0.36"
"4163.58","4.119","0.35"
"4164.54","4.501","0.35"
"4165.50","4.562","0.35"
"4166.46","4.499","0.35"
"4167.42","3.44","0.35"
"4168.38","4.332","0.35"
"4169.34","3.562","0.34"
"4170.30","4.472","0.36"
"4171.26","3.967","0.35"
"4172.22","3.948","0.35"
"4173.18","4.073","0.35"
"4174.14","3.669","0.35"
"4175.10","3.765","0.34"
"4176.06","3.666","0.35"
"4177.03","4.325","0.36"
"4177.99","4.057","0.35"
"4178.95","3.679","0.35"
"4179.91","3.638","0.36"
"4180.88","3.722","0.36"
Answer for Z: 4070.68 angstroms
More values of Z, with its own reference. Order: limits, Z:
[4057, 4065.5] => 4065.06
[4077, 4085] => 4082.89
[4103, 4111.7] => 4109.29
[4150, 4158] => 4154.96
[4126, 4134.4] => 4130.16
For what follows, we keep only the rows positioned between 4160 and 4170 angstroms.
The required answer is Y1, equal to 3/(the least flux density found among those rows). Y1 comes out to 0.87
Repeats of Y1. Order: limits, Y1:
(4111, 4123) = 0.79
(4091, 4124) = 0.91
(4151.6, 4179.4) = 0.90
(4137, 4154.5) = 0.87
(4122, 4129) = 0.74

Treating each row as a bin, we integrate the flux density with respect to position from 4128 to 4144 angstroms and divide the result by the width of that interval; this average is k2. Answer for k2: 3.95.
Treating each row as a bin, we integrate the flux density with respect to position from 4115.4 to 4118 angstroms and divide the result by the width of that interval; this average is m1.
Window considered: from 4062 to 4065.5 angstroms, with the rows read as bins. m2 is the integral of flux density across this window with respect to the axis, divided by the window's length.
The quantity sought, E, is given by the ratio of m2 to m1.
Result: 1.02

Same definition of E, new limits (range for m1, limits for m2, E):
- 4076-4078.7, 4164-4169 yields 1.05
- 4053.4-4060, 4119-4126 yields 1.10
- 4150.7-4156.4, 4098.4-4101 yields 0.89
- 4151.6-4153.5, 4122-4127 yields 1.17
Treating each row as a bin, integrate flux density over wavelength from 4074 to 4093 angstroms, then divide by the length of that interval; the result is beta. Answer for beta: 4.23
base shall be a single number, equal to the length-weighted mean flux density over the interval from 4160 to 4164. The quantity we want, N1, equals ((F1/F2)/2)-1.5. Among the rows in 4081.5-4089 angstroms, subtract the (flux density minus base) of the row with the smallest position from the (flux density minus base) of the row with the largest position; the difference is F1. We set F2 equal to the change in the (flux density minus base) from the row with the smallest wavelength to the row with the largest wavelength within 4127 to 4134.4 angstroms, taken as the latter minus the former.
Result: -10.3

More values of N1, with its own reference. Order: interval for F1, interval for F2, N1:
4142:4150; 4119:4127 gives -1.8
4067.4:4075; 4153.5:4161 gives -1.2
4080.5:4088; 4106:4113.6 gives -1.2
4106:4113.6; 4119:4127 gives -0.2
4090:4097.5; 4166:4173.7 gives -0.7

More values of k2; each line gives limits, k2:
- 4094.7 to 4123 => 4.03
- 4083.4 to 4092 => 4.45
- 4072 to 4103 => 4.10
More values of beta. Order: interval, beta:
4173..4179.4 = 3.88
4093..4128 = 4.11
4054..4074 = 4.03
